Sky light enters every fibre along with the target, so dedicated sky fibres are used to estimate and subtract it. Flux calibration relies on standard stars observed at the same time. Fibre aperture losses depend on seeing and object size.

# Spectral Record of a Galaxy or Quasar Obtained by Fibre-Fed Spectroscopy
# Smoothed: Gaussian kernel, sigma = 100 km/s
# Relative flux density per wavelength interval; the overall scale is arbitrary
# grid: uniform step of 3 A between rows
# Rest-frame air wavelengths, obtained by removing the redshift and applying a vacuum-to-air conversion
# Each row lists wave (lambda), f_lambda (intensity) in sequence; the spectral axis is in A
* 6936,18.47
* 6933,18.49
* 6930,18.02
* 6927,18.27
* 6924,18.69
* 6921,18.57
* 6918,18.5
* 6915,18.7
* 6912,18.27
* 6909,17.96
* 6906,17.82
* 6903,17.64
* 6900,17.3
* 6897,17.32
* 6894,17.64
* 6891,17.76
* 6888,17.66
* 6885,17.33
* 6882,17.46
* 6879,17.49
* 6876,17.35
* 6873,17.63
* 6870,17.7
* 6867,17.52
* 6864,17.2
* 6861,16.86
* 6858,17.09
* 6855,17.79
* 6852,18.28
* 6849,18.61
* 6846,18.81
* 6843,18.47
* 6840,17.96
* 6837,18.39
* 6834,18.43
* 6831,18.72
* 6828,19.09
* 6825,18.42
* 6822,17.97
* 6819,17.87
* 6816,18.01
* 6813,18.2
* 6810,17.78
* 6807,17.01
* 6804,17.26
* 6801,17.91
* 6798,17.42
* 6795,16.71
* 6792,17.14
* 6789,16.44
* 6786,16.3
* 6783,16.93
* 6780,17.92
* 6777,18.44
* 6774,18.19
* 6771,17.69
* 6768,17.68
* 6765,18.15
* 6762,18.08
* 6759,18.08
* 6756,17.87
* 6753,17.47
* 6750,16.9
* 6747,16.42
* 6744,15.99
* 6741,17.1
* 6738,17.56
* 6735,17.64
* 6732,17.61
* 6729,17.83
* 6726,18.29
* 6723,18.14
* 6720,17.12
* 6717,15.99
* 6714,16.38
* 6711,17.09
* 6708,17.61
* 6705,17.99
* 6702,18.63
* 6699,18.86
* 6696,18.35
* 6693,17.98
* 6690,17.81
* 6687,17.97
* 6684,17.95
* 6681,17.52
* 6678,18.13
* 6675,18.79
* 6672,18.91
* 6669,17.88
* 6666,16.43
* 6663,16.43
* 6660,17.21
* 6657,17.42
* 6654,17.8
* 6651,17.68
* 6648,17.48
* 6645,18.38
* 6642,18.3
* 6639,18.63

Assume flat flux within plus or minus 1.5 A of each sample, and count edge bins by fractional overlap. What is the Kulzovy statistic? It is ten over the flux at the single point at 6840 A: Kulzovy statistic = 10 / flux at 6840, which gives 0.557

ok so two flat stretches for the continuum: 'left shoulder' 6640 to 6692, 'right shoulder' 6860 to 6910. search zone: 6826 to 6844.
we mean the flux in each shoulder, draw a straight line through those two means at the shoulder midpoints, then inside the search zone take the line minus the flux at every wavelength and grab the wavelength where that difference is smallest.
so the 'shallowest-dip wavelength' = 6828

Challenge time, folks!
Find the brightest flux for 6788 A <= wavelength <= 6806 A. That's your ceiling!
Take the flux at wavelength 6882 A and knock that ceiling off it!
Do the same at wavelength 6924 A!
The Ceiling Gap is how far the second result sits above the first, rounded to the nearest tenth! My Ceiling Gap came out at 1.2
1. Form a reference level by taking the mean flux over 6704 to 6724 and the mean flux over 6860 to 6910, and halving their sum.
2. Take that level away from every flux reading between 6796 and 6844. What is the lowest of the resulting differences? -0.3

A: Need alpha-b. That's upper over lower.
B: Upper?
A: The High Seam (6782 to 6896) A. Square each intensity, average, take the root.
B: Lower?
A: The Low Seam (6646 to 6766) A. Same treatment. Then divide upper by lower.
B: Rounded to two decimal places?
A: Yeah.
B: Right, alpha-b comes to 1.00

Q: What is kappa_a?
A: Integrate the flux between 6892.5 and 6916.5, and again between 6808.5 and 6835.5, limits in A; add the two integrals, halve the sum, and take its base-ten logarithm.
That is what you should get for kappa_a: 2.66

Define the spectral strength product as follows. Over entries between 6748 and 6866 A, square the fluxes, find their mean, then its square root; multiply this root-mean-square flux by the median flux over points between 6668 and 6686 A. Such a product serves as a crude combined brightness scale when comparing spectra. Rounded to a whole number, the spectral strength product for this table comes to 321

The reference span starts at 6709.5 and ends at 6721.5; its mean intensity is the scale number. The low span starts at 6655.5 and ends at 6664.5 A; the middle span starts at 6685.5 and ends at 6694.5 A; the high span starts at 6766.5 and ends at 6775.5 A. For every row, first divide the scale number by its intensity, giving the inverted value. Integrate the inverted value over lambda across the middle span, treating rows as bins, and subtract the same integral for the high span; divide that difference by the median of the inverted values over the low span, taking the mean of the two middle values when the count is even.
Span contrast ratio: -0.03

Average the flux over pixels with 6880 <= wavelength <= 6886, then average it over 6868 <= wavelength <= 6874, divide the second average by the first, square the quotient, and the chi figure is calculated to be 1.03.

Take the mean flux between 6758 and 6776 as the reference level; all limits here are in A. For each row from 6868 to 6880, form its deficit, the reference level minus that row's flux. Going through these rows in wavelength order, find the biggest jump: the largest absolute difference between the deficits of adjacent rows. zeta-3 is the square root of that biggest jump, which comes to 0.53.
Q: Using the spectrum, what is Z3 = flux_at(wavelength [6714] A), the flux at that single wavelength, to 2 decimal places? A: 16.38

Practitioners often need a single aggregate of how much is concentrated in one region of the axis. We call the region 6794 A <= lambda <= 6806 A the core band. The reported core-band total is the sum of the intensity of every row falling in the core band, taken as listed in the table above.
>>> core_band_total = 69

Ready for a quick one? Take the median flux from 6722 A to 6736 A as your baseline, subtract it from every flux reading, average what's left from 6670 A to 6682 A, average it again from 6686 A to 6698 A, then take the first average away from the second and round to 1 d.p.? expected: -0.3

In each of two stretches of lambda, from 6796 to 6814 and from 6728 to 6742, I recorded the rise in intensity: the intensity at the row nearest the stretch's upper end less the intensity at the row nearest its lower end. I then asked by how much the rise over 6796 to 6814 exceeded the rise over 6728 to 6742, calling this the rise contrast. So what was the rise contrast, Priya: 1.5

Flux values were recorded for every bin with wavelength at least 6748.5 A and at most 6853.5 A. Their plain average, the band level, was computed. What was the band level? 17.8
